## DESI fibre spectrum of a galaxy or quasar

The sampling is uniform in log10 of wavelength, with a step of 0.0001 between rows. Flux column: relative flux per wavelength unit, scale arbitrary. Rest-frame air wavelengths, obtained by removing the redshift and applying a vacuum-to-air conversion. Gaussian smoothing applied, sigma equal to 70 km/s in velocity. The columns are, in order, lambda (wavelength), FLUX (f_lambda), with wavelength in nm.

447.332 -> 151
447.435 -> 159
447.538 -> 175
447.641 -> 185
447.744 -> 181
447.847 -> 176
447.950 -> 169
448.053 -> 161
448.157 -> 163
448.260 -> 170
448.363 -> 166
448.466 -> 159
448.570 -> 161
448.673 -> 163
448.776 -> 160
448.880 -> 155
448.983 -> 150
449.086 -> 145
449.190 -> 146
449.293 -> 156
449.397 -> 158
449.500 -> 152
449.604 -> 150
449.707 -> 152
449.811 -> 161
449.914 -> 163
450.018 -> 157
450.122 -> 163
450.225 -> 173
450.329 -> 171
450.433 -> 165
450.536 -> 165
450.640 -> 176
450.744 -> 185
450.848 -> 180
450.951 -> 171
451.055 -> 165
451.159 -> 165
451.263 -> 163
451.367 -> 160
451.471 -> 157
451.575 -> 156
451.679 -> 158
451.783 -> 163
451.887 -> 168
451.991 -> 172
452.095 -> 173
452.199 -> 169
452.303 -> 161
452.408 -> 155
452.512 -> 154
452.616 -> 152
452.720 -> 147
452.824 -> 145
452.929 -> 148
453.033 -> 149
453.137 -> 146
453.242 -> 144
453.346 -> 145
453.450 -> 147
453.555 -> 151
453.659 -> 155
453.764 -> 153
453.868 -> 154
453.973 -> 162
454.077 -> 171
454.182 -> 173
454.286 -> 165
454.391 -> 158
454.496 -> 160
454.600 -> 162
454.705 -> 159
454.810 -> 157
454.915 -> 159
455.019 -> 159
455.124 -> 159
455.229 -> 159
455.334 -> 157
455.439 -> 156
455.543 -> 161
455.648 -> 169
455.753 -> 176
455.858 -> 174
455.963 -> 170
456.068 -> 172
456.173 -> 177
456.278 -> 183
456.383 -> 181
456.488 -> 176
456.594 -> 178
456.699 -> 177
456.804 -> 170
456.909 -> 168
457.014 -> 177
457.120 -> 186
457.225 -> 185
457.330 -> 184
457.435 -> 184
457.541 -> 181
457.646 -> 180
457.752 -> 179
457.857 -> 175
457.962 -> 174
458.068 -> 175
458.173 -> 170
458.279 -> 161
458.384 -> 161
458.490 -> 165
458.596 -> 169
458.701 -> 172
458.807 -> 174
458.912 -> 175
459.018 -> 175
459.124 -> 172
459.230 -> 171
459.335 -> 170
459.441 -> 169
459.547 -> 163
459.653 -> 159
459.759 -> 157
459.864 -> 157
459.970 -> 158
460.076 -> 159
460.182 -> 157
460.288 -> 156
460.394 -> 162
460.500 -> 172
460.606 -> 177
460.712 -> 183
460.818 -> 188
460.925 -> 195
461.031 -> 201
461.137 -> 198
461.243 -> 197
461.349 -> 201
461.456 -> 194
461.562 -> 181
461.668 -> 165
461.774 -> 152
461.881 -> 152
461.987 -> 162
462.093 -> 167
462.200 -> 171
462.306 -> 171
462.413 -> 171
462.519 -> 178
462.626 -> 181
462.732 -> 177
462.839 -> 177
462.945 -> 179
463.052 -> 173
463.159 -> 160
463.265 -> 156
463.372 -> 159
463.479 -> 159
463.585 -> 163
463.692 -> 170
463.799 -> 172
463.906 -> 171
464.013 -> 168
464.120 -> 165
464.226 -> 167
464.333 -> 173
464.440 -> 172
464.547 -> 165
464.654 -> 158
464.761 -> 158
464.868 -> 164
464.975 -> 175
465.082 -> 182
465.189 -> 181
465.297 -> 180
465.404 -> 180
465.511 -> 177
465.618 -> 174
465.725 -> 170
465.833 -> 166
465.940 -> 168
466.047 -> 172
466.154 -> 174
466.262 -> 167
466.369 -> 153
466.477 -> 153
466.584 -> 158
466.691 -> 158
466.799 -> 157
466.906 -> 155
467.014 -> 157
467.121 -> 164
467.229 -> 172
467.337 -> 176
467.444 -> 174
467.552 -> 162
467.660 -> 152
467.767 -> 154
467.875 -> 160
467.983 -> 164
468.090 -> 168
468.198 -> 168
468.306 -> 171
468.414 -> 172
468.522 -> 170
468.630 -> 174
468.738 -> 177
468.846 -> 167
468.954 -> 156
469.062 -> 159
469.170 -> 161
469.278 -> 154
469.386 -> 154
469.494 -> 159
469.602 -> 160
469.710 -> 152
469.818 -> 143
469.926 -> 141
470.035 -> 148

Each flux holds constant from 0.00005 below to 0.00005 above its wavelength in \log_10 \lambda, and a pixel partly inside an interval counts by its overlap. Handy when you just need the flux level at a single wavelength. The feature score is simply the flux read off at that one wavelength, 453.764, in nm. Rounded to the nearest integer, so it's 153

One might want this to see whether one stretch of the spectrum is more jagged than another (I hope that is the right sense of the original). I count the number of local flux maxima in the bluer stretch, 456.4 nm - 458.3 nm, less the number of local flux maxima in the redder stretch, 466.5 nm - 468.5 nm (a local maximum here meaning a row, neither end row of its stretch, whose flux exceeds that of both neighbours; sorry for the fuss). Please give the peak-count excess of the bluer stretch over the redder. 2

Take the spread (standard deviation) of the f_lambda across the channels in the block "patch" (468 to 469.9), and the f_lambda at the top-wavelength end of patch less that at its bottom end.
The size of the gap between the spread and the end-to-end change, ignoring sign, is 34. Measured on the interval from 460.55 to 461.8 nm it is 40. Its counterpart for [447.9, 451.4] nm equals 18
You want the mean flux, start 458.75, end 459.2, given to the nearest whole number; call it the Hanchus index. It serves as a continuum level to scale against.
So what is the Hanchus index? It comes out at 174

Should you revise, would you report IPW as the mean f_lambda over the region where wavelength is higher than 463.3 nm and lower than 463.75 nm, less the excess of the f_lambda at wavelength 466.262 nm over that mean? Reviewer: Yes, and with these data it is 158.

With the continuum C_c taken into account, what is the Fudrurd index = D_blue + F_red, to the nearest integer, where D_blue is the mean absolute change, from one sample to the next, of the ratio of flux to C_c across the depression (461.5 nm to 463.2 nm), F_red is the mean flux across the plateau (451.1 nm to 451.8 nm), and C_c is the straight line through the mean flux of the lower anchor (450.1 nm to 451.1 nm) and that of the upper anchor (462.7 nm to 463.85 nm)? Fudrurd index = 160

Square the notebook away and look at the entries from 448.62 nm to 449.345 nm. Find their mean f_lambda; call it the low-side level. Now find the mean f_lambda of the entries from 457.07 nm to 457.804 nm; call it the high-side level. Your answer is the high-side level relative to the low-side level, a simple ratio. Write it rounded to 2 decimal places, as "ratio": 1.19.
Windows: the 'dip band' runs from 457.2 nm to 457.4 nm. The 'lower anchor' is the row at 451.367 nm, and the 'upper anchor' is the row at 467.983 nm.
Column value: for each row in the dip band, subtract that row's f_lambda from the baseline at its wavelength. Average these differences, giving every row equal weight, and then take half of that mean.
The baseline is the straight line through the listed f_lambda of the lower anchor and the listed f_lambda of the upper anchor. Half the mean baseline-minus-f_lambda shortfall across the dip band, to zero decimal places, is -12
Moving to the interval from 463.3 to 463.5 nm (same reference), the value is 2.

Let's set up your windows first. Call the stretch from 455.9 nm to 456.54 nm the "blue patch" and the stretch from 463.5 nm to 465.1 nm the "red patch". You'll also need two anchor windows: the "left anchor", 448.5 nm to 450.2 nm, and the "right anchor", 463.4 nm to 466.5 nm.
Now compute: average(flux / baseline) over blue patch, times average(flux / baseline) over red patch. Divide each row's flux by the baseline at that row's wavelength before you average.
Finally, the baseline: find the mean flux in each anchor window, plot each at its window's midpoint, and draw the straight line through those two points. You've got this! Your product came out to 1.09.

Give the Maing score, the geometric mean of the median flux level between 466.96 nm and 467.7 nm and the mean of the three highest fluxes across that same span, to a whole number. 169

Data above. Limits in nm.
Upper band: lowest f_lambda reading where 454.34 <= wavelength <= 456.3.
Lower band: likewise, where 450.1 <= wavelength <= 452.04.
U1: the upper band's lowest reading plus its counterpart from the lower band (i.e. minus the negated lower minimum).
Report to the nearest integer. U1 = 312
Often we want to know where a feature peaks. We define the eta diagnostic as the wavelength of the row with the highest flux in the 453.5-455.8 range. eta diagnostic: 455.753 nm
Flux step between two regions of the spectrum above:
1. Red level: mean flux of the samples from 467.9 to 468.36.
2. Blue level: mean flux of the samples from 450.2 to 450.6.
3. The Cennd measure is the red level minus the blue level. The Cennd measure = -1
